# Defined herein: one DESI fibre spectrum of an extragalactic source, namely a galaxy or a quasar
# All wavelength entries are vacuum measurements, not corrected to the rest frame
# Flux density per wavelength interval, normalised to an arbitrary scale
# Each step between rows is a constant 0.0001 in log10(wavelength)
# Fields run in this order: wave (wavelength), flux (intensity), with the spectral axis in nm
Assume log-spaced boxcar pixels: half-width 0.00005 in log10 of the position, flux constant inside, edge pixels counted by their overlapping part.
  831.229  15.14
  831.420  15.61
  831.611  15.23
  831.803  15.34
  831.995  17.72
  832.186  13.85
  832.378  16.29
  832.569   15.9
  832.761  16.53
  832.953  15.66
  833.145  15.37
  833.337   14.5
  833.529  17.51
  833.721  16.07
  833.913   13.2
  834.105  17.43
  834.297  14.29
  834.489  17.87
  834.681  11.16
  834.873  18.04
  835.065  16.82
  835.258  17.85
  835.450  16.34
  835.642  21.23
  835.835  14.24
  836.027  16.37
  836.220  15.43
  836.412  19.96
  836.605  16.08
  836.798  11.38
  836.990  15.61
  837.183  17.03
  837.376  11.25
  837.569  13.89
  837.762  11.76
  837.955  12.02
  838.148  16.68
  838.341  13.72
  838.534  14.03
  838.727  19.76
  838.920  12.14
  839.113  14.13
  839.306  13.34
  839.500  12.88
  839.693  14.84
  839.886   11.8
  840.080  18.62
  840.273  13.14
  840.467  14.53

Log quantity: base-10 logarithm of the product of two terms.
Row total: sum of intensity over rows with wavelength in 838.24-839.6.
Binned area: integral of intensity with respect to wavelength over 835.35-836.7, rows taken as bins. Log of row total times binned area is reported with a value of 3.36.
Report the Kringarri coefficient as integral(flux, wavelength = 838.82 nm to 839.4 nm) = 7.7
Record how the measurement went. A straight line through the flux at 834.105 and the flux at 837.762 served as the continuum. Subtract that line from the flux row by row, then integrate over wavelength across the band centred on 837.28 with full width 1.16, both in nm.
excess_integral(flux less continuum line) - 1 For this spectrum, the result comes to 0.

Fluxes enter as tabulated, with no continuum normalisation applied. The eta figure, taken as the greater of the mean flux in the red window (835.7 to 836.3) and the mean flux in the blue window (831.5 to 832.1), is 16.1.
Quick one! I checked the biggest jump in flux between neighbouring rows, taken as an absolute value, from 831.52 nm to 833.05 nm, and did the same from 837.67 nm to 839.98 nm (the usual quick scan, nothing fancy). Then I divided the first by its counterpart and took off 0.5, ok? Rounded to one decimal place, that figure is 0.0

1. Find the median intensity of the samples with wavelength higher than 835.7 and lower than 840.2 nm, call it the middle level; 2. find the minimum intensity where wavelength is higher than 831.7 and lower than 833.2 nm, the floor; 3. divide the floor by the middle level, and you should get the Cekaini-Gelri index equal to 0.98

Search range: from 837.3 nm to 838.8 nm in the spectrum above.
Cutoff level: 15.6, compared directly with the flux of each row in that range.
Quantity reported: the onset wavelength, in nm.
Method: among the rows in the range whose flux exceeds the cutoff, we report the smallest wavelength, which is 838.148 nm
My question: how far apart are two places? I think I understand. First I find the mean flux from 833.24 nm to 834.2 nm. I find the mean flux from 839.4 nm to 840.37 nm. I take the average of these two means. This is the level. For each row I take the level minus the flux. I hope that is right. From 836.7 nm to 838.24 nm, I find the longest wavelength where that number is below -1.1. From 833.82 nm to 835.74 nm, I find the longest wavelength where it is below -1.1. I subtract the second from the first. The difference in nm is 2.51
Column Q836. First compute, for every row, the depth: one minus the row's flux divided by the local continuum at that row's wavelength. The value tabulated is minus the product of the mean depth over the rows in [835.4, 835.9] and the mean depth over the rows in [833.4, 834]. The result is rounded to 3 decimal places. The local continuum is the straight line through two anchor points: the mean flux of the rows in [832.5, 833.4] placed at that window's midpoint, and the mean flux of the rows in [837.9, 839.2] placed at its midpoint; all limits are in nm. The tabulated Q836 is -0.001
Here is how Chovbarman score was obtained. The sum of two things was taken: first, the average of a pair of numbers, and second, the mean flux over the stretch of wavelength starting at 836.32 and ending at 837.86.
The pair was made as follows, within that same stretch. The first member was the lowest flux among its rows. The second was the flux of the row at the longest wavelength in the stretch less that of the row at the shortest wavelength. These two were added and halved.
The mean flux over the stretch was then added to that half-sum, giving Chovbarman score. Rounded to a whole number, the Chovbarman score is 16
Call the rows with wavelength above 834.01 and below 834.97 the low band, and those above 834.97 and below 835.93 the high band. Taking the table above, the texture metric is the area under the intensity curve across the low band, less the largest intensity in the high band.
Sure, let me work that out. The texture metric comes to -6.1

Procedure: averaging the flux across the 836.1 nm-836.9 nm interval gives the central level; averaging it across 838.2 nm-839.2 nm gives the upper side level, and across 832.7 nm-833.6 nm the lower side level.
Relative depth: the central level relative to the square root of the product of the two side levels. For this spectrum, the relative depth 1.03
